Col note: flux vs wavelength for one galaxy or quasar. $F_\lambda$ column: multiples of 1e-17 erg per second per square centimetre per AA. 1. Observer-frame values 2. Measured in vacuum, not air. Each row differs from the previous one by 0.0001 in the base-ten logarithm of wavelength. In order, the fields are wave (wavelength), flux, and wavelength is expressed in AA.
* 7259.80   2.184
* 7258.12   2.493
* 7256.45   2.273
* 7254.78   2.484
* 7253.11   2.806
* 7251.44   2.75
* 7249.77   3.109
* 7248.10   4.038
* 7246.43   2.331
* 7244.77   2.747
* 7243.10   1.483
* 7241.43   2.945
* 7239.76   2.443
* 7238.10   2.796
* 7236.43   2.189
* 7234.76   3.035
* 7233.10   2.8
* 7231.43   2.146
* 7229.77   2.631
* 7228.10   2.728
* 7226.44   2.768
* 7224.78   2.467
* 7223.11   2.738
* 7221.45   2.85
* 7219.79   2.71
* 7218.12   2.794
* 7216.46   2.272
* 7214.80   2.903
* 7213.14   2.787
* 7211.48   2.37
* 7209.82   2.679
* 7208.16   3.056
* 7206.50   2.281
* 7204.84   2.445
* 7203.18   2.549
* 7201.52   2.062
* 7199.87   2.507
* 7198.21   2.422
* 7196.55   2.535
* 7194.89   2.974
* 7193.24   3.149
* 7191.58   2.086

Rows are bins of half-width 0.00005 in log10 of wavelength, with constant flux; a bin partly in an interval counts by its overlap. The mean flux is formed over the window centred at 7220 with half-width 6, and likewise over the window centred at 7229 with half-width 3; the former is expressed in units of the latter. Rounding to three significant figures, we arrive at 1.04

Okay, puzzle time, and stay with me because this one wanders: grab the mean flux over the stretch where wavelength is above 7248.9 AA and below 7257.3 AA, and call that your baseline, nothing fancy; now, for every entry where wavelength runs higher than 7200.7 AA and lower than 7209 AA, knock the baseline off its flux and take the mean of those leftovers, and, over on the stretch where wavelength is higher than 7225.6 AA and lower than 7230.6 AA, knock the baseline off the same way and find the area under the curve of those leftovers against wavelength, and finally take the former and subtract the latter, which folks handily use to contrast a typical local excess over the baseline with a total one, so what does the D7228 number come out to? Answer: -0.3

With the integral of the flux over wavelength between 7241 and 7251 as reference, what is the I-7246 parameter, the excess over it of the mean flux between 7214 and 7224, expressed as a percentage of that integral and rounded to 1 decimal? -90.2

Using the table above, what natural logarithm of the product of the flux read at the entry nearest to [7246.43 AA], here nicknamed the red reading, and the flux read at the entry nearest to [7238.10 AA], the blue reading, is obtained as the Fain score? 1.87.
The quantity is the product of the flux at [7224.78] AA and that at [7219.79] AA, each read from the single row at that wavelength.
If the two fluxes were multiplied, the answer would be 6.7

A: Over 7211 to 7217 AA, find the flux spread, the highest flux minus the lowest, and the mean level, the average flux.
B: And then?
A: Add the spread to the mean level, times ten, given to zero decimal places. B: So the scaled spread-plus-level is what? 32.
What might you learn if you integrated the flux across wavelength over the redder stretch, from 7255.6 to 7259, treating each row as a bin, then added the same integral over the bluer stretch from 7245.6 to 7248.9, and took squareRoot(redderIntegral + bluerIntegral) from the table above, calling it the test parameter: 4.31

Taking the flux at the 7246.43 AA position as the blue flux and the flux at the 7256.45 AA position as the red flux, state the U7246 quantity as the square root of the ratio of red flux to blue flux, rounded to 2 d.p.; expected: 0.99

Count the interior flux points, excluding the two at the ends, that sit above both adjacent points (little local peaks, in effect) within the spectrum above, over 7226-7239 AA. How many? 1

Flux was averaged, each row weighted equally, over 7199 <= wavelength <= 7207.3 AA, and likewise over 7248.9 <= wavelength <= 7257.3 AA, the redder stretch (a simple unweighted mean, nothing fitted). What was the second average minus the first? 0.32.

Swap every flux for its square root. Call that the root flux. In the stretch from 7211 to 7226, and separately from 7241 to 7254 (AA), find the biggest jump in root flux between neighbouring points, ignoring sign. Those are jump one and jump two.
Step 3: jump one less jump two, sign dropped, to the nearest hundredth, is 0.30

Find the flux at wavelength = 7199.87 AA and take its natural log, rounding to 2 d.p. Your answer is 0.92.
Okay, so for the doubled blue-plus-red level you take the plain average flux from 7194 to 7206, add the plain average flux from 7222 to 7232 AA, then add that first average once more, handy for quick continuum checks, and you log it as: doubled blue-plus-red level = 7.6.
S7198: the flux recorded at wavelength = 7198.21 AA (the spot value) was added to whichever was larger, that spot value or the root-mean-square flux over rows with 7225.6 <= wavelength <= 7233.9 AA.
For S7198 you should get 5.05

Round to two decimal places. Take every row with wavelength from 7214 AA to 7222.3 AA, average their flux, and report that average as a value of 2.71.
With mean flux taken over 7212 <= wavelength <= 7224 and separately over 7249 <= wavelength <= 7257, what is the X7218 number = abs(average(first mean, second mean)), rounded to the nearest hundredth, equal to 2.70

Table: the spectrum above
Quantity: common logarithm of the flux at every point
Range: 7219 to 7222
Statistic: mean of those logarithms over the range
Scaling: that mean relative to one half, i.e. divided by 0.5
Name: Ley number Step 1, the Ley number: 0.89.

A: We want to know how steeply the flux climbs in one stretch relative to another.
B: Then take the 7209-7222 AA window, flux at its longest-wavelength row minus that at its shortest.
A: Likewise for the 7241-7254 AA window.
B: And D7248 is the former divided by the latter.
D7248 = -1.2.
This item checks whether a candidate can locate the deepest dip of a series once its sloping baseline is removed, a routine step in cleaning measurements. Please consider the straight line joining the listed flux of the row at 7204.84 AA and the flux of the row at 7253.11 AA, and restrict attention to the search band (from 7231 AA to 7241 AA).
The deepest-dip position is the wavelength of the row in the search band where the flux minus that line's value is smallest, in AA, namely 7231.43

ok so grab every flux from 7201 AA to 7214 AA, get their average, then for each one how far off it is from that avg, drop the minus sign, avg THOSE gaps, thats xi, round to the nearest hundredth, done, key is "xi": 0.24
